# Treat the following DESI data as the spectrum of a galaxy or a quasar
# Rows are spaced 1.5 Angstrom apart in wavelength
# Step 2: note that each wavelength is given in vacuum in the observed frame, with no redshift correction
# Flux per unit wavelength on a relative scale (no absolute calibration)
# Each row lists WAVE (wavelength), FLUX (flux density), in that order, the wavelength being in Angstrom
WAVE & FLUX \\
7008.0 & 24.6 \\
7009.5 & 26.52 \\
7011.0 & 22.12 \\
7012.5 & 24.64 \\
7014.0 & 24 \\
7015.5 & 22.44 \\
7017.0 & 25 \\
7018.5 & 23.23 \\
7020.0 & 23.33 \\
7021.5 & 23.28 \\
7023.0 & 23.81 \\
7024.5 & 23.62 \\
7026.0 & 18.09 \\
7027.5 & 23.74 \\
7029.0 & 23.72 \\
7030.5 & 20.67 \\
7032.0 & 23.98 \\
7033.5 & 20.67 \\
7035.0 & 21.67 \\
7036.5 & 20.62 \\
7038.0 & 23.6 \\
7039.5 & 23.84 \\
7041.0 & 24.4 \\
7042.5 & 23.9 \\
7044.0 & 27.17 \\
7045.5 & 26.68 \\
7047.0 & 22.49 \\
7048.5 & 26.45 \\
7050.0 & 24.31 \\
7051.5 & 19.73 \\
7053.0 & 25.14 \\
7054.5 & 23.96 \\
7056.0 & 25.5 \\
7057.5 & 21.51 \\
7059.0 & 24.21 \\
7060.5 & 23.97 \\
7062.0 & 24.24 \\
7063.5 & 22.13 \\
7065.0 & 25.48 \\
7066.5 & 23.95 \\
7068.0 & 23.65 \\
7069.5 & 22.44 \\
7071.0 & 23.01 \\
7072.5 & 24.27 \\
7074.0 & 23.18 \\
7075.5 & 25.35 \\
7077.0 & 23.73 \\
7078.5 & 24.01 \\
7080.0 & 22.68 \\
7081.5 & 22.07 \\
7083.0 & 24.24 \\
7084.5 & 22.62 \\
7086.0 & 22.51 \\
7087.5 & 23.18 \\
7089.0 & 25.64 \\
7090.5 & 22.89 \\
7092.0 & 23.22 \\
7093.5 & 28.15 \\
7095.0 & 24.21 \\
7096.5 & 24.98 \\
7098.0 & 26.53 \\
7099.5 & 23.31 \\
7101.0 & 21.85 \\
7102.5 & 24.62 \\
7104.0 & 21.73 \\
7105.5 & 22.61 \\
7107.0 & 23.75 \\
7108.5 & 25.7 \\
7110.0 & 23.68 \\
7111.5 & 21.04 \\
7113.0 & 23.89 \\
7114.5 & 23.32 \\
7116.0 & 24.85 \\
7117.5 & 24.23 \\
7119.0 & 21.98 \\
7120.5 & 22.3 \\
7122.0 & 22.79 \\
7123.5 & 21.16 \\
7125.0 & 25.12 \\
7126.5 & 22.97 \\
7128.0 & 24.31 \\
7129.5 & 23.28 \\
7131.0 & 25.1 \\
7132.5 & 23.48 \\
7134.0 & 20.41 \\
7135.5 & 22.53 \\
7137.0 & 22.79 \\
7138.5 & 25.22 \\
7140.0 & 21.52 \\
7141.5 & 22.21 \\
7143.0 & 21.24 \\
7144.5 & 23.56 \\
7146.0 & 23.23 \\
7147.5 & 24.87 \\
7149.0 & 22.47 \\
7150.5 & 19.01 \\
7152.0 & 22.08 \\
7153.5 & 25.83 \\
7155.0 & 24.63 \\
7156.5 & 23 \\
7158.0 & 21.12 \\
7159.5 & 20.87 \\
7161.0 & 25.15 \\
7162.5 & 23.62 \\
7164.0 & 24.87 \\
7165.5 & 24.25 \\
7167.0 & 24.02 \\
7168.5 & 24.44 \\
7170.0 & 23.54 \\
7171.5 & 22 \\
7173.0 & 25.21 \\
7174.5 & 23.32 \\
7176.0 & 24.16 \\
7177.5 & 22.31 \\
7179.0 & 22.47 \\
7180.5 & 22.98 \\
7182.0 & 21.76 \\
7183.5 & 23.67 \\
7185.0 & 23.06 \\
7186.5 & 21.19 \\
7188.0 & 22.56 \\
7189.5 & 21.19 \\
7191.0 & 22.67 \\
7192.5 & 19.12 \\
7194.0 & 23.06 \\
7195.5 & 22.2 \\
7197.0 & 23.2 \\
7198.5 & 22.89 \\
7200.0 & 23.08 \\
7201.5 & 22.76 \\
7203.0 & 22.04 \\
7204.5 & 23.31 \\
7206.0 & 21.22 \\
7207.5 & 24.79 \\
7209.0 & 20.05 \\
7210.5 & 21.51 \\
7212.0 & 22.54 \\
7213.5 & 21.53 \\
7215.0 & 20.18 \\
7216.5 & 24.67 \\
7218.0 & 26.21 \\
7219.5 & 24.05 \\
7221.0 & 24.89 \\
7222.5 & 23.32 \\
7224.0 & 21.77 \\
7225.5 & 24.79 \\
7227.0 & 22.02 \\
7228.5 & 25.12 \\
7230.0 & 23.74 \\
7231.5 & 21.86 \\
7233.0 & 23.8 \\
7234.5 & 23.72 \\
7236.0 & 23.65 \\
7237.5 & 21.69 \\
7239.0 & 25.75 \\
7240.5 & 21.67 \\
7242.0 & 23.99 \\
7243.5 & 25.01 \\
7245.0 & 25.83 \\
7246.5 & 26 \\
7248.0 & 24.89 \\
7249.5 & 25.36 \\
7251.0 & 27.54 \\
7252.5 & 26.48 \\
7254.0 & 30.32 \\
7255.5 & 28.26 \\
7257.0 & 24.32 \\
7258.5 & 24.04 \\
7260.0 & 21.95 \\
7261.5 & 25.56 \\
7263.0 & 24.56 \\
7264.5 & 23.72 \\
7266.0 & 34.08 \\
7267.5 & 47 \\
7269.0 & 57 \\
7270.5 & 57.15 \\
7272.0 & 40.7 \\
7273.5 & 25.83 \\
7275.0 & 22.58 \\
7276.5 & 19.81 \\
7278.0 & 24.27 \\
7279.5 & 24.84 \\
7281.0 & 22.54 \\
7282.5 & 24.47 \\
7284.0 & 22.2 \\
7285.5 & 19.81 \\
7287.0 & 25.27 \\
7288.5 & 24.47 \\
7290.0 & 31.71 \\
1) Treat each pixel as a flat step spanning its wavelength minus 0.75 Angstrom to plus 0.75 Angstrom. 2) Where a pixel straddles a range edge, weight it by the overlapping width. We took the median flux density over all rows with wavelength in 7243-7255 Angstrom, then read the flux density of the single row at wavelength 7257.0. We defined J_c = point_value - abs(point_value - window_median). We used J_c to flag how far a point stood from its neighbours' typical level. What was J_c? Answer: 22.7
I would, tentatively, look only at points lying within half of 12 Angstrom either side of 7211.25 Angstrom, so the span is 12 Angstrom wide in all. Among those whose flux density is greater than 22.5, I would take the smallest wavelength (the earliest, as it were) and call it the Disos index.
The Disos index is 7207.5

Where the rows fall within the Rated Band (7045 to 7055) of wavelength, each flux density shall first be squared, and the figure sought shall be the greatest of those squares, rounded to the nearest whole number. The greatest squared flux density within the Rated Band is 712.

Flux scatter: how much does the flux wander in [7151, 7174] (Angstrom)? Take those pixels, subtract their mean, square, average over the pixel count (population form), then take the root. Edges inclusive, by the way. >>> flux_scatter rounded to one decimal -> 1.5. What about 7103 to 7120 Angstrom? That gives 1.3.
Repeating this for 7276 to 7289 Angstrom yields 2.0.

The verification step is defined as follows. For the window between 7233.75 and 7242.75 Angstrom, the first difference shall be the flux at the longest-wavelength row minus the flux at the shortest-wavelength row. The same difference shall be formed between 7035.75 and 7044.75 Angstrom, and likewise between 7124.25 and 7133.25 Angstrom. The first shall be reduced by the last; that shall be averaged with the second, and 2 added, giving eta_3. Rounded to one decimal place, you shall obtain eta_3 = 6.2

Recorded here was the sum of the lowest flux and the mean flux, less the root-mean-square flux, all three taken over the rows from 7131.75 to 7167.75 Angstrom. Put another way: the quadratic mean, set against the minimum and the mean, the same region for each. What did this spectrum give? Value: 18.9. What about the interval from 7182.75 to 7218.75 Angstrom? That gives 19.1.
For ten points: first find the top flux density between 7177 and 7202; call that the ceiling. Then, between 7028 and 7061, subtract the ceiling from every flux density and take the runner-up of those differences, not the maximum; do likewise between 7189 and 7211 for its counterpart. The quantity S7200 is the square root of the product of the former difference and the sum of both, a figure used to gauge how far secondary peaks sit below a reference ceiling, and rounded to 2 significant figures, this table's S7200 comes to 2.8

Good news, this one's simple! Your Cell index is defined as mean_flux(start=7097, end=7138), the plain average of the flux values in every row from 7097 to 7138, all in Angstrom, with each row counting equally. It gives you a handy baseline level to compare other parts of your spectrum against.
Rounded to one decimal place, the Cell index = 23.3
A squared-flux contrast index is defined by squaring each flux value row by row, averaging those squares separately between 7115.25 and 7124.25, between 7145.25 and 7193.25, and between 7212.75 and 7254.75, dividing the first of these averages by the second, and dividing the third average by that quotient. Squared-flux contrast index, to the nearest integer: 599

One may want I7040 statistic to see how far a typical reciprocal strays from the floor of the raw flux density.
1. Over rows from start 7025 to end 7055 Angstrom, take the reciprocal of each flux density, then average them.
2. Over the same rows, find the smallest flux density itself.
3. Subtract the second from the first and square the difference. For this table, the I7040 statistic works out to 326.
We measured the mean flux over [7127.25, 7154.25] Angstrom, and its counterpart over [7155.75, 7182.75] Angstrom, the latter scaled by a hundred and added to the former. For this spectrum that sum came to 2351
